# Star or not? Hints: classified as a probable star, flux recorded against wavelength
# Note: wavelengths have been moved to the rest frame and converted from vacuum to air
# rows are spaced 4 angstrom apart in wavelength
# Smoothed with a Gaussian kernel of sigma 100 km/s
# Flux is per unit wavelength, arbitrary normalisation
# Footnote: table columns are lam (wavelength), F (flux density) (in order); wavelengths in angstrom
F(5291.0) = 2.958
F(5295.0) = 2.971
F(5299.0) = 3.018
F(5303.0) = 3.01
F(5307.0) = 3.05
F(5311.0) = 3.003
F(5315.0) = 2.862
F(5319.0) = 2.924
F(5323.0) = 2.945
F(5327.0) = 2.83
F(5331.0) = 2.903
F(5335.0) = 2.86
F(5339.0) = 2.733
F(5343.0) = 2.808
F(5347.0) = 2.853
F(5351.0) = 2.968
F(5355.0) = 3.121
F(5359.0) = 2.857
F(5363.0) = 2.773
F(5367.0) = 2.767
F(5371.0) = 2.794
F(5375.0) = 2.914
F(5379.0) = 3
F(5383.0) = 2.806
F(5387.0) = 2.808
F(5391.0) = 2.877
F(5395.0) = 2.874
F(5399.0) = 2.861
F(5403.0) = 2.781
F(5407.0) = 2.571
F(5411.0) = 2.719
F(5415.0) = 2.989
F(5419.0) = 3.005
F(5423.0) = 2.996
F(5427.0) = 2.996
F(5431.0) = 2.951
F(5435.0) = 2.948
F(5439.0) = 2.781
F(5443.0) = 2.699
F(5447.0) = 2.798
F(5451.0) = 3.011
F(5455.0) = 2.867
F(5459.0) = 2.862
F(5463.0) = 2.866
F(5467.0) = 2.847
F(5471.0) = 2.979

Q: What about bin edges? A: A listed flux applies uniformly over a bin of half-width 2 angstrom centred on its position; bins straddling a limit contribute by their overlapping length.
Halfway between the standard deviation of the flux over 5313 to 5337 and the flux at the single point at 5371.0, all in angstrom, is 1.42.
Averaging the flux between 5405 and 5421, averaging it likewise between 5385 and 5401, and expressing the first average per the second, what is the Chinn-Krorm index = 0.99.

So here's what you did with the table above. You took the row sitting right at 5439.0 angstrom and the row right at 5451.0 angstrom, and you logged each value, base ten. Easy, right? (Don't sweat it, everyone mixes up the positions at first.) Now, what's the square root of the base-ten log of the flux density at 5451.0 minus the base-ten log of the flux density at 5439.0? 0.19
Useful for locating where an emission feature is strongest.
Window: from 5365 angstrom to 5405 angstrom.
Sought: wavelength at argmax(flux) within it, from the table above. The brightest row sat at 5379.0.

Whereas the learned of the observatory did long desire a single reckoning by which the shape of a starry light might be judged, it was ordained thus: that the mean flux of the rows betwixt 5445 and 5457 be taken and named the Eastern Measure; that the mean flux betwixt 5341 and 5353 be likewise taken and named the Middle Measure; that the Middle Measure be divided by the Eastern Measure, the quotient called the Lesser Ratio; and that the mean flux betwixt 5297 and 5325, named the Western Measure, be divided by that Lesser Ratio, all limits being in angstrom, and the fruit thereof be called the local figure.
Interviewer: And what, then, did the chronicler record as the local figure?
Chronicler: 2.99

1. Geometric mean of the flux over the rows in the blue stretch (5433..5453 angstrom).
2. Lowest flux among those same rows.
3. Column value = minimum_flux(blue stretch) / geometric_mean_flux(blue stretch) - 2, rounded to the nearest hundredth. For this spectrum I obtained -1.05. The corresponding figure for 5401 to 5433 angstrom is -1.10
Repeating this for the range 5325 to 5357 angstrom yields -1.05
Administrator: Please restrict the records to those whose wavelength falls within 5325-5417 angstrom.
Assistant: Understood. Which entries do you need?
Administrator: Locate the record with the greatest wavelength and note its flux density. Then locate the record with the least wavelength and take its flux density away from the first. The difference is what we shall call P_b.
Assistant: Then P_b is 0.16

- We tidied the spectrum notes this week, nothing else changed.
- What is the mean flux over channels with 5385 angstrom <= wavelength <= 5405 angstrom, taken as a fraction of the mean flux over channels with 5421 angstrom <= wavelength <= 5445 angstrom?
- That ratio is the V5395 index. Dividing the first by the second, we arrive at 0.98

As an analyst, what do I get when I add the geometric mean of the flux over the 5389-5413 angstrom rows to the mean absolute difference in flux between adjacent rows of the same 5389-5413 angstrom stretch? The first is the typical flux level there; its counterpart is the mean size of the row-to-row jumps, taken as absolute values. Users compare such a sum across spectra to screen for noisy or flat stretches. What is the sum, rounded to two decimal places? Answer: 2.87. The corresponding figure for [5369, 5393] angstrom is 2.96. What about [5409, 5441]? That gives 2.99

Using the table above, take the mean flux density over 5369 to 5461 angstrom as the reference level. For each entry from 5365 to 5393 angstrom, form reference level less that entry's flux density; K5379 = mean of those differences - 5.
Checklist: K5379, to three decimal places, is -4.987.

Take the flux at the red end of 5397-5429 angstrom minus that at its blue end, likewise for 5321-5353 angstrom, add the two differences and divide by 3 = 0.053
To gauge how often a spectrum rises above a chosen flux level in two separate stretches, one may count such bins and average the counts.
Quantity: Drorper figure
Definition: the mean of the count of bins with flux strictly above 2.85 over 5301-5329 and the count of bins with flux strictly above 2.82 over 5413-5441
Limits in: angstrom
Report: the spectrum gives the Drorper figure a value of 6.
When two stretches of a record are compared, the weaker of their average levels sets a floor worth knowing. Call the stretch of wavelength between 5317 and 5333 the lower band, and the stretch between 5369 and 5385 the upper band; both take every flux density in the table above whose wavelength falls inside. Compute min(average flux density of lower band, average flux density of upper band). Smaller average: 2.88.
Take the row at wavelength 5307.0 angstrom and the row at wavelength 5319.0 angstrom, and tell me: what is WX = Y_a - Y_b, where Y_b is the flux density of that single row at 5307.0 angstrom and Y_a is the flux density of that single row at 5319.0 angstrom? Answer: -0.13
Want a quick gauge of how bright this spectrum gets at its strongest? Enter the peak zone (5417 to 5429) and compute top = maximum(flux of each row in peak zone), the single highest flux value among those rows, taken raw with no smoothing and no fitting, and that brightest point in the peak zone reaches 3.005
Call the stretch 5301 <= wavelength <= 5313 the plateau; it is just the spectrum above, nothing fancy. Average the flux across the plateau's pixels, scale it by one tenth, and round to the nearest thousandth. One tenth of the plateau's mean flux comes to 0.302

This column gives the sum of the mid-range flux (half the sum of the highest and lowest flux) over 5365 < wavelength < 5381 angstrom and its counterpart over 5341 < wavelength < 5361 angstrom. 5.85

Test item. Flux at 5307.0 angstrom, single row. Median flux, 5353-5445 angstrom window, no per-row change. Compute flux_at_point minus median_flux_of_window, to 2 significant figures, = 0.19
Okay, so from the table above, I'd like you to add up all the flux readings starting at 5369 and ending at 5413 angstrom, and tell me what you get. 31.0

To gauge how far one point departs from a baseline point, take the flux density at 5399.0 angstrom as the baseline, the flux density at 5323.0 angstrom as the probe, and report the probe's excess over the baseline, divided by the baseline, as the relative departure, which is 0.029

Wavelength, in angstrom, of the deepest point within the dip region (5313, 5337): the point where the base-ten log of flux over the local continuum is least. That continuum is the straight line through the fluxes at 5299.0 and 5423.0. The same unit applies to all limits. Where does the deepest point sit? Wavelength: 5327.0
